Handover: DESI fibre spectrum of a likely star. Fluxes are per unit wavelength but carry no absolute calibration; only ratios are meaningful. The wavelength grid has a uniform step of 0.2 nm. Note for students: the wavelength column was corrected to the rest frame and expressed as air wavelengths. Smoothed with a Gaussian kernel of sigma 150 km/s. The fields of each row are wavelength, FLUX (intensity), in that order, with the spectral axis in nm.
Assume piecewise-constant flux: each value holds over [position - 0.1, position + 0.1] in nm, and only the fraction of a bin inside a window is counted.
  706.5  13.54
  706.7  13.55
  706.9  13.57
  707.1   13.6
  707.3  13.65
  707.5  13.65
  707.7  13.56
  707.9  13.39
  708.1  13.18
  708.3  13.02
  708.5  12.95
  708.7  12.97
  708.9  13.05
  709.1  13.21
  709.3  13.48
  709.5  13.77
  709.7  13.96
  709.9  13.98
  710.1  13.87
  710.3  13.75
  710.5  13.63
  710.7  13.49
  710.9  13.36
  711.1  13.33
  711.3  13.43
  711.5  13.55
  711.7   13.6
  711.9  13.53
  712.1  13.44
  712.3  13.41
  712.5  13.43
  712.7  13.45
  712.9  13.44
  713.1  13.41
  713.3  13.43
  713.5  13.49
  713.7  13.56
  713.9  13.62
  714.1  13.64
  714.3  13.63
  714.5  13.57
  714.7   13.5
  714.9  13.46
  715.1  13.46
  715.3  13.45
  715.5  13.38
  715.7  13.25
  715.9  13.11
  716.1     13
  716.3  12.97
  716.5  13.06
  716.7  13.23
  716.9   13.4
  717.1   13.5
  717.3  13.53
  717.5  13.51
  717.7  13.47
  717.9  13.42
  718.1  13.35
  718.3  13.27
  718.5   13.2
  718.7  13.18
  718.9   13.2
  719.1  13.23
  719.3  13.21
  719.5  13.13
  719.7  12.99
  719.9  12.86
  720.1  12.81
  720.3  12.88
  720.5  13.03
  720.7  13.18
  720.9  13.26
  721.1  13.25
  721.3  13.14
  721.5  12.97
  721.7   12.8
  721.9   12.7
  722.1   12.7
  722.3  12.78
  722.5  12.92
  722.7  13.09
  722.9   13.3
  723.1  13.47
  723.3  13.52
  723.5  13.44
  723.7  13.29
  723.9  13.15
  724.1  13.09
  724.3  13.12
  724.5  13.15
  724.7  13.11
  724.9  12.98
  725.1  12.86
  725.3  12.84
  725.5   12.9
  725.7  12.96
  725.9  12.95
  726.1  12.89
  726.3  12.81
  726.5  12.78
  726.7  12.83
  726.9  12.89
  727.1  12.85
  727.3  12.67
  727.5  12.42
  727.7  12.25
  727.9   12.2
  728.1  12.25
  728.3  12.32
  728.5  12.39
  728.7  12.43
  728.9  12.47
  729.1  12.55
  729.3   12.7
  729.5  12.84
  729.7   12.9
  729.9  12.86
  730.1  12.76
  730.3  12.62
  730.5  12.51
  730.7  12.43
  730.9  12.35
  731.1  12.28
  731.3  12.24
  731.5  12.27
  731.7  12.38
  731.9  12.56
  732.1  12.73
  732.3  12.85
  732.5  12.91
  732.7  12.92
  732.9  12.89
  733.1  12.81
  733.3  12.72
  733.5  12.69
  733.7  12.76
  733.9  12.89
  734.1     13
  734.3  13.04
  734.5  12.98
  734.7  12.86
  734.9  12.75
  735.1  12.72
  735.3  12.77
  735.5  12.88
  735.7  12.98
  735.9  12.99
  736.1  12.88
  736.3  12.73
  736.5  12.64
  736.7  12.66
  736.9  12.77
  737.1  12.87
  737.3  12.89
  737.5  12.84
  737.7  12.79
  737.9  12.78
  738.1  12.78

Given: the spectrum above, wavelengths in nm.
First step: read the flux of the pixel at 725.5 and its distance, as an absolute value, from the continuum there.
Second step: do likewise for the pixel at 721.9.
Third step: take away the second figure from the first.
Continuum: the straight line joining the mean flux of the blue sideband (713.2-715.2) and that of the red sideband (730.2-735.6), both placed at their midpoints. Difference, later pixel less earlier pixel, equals -0.36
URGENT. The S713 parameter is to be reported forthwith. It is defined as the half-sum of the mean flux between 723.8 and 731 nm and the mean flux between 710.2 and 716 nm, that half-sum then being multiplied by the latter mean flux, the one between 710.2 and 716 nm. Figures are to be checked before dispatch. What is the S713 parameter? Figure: 177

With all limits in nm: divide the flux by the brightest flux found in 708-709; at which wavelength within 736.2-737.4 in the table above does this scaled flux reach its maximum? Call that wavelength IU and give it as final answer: 737.3 nm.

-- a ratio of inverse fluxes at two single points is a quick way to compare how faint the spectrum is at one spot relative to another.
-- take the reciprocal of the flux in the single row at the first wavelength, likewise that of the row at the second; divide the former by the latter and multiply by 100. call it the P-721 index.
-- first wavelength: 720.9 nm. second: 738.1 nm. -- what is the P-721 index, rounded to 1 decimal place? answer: 96.4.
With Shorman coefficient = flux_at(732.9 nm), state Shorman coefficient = 12.89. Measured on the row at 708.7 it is 12.97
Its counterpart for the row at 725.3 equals 12.84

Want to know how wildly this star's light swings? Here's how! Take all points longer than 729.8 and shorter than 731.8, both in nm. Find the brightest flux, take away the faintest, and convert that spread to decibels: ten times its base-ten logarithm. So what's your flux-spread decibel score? -2.1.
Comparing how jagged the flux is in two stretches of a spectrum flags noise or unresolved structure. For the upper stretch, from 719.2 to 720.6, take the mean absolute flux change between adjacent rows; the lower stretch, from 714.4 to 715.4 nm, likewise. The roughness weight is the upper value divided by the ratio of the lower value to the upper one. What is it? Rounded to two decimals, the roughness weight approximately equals 0.36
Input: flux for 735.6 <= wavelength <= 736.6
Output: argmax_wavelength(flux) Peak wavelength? 735.9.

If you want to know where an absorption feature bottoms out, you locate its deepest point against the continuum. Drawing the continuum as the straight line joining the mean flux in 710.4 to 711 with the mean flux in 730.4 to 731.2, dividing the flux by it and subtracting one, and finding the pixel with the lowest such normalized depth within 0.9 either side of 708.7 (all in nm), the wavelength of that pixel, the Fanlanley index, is 708.5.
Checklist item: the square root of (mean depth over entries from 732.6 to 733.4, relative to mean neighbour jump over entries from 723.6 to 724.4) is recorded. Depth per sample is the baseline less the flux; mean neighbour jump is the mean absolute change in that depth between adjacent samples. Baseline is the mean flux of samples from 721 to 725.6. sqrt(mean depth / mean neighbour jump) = 1.7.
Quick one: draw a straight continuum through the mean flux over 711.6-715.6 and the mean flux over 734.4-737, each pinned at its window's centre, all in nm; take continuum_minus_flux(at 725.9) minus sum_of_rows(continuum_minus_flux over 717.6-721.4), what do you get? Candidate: -2.7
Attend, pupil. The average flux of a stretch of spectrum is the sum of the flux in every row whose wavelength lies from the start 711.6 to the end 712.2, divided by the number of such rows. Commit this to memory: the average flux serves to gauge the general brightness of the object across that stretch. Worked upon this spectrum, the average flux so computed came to 13.5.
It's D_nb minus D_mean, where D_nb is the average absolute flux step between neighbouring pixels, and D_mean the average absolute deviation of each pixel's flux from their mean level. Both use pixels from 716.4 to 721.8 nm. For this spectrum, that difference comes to -0.080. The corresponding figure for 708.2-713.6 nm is -0.100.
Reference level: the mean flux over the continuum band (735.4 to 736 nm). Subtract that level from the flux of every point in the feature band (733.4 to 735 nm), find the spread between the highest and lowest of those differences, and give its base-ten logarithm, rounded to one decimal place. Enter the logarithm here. -0.5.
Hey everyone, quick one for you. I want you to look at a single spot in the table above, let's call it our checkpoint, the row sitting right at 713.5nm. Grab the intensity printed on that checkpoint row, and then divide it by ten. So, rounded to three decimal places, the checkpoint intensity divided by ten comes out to 1.349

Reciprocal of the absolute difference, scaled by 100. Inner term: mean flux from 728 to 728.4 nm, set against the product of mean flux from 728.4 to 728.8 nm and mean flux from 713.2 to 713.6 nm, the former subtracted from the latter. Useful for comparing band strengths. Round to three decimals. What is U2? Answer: 0.646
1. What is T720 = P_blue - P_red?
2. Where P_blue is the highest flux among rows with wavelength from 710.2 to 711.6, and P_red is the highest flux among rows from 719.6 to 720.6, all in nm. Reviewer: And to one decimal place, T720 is 0.7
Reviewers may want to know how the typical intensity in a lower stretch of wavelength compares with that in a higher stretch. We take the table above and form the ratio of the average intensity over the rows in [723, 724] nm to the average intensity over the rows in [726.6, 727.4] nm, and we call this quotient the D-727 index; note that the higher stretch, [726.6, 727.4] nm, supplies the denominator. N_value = 1.04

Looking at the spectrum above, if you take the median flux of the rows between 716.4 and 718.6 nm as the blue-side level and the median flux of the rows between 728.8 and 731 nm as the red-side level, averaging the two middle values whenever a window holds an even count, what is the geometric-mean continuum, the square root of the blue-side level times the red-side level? 13.00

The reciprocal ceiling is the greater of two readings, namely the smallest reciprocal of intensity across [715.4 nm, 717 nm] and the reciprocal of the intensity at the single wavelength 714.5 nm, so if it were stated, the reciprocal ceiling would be 0.0746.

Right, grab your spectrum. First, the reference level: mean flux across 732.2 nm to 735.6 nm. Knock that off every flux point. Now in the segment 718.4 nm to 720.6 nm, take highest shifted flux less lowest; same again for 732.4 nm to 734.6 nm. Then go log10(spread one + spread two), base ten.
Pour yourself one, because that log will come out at -0.11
